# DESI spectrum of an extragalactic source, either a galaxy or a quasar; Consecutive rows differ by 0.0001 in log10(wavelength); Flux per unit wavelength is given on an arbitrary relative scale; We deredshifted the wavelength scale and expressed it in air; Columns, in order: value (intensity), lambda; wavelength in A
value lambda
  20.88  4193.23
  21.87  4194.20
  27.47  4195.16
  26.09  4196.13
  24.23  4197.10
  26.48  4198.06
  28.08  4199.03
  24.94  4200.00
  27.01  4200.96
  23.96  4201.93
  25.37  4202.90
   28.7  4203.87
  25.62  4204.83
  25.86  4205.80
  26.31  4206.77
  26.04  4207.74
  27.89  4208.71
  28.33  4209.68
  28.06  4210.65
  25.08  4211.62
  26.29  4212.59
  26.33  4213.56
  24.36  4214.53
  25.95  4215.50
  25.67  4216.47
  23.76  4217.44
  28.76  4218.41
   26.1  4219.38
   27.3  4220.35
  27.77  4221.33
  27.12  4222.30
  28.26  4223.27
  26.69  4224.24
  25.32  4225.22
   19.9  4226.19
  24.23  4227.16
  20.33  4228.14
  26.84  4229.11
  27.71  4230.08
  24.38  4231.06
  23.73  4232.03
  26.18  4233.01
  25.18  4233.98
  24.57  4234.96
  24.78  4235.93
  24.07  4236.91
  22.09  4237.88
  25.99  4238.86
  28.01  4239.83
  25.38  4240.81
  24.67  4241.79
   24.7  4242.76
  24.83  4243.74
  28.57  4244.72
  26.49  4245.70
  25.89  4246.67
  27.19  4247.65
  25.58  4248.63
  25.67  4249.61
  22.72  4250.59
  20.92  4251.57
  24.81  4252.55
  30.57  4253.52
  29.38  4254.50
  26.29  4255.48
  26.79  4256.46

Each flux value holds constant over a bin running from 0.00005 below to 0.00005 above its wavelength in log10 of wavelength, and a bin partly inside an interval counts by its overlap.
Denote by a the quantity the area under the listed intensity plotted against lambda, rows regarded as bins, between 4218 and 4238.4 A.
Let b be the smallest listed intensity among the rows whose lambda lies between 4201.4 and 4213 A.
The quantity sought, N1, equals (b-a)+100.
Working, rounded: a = 516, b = 23.96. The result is -392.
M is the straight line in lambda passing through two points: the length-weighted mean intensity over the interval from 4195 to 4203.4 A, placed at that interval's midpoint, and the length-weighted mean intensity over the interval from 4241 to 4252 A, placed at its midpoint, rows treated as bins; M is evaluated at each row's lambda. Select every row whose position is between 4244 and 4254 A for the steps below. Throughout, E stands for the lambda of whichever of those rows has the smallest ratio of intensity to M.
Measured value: 4251.57 A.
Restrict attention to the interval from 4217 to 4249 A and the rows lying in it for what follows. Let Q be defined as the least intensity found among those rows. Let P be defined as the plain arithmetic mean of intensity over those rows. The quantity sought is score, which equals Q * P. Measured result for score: 508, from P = 25.5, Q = 19.9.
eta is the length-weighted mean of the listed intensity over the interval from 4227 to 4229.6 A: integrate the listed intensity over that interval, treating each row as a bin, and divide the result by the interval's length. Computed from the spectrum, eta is 23.8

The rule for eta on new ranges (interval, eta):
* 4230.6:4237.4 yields 24.7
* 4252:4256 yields 27.7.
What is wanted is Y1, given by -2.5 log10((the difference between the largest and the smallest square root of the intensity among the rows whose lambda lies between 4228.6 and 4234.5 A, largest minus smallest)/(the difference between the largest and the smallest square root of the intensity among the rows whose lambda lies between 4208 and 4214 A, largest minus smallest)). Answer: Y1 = -0.2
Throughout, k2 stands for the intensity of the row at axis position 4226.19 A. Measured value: 19.9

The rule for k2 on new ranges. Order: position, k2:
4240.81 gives 25.38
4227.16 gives 24.23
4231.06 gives 24.38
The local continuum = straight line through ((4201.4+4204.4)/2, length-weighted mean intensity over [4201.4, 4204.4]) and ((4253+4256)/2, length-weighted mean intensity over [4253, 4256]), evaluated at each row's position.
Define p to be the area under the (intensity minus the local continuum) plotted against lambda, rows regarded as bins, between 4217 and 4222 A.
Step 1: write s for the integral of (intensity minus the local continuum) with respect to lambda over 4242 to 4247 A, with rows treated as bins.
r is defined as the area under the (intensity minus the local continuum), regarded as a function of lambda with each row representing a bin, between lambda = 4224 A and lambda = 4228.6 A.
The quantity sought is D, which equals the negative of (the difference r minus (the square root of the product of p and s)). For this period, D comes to 22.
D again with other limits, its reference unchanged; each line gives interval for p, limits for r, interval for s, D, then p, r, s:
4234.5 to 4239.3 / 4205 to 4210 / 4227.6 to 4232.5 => 13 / -17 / 2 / -14.0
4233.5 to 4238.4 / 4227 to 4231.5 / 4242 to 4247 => 26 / -18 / -12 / -11.0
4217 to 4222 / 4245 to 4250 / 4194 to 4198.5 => 11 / -1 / -11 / -1.1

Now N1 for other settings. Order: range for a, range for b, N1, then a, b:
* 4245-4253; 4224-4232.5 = -80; 200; 19.9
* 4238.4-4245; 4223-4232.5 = -51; 171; 19.9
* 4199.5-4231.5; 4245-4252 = -709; 830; 20.92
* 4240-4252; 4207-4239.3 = -184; 304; 19.9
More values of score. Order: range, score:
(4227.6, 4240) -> 506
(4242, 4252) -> 528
